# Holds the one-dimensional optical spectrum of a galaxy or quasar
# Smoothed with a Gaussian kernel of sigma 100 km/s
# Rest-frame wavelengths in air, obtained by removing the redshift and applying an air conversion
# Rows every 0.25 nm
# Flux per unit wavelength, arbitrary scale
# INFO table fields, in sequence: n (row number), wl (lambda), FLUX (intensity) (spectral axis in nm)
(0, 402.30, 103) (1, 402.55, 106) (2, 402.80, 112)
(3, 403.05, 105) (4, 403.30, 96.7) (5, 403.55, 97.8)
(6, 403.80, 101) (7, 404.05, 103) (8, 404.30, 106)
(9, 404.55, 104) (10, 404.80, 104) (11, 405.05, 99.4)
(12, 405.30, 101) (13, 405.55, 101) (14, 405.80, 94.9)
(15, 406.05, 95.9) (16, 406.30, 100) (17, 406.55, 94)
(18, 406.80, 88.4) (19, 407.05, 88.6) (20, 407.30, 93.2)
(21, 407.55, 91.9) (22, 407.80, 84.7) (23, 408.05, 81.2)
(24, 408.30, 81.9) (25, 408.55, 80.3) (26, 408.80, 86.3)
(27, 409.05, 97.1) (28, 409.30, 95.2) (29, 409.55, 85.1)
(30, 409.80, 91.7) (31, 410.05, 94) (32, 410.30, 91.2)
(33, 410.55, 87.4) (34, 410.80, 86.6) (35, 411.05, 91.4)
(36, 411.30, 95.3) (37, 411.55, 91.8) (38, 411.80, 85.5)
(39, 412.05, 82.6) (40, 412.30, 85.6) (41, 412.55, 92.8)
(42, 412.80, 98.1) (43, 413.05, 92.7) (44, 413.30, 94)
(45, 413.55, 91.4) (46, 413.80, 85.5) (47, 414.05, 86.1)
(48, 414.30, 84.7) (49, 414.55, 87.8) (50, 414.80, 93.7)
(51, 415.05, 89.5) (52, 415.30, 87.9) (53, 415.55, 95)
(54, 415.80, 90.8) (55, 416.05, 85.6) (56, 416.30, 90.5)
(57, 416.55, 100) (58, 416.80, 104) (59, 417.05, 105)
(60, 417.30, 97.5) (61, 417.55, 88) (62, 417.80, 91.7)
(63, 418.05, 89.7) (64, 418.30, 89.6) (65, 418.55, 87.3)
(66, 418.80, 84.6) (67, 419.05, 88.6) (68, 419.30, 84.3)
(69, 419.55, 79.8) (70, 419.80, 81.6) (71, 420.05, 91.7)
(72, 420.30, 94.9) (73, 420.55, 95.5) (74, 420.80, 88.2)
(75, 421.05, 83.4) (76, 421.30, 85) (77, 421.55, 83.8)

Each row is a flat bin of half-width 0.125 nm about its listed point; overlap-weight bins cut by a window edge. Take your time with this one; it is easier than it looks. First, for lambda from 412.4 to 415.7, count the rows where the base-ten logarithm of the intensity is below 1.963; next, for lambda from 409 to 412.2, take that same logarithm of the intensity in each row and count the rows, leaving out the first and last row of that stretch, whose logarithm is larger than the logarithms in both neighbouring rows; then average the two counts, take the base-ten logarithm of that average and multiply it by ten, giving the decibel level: 6.5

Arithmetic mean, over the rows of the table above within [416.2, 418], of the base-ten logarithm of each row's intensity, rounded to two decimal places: 1.98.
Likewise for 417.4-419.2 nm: 1.95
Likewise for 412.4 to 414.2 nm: 1.96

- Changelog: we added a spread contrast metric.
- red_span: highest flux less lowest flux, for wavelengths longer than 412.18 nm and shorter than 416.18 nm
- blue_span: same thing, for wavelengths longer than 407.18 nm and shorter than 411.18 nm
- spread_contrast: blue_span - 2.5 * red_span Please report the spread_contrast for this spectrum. -17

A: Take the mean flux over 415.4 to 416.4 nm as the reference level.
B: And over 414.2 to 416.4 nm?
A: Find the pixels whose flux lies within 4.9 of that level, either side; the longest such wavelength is 416.30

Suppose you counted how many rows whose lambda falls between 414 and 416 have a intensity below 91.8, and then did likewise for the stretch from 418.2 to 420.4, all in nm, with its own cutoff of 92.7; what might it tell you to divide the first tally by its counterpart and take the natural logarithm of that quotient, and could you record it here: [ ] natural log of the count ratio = -0.3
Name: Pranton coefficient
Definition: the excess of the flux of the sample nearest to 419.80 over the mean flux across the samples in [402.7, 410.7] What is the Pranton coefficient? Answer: -13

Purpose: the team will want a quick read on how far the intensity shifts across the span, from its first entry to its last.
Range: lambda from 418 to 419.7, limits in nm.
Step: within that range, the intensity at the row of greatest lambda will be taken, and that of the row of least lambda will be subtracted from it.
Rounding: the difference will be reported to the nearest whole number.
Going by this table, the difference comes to -10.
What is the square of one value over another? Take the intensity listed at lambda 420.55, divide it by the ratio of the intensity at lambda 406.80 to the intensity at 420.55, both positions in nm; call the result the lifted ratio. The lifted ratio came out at 103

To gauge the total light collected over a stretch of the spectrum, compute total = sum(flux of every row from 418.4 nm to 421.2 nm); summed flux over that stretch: 960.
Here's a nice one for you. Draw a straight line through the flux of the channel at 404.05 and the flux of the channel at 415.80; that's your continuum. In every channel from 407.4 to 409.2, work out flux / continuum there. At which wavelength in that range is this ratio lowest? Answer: 408.55 nm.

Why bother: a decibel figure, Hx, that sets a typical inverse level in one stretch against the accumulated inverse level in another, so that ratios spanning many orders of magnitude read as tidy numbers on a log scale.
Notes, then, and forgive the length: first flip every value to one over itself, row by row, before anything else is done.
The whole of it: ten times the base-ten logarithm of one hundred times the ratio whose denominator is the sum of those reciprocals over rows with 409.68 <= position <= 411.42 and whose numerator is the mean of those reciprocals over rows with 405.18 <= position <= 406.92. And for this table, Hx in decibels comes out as 11.3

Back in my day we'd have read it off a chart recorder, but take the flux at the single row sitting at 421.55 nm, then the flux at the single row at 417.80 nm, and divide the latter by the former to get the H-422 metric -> 1.09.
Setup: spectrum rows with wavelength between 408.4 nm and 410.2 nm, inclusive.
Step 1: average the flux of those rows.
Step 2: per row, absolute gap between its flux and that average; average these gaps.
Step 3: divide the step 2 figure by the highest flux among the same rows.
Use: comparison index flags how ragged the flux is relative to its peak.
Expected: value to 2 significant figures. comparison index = 0.053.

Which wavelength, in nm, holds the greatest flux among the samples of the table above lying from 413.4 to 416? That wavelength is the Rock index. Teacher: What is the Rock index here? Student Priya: 415.55 nm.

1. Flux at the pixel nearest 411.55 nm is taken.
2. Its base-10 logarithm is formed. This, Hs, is 1.96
